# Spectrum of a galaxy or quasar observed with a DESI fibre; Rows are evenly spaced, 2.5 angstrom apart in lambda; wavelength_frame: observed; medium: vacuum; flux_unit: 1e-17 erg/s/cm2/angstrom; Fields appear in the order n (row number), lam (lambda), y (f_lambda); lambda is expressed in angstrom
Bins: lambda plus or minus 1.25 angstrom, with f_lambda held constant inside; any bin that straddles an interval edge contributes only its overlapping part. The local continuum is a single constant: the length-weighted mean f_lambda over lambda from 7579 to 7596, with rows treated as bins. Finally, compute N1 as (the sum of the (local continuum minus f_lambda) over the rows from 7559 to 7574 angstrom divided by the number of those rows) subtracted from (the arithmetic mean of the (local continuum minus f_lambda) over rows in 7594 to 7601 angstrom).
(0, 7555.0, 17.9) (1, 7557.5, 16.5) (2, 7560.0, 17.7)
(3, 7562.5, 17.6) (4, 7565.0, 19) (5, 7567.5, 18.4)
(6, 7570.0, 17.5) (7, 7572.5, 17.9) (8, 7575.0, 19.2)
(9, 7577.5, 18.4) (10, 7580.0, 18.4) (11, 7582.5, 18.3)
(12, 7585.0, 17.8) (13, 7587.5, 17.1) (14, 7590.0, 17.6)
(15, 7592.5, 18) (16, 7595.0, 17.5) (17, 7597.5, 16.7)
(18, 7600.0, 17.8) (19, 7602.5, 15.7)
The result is 0.68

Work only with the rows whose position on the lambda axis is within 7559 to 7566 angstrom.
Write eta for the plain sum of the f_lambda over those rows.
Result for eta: 54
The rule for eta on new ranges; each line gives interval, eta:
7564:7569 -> 37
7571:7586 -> 110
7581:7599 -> 123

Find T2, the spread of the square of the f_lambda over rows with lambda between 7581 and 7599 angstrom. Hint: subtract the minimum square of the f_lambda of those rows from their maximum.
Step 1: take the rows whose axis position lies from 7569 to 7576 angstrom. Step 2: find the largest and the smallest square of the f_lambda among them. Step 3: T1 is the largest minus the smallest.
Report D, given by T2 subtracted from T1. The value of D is 6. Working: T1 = 62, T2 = 56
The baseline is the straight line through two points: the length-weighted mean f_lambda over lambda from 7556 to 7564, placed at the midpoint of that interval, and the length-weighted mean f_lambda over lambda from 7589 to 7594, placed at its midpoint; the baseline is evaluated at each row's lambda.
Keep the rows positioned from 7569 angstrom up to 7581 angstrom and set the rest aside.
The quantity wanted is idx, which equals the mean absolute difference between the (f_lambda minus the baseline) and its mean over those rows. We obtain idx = 0.421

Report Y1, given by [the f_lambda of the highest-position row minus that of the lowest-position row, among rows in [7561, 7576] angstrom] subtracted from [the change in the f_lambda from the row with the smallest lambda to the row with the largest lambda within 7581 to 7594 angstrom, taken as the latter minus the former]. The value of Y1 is -1.9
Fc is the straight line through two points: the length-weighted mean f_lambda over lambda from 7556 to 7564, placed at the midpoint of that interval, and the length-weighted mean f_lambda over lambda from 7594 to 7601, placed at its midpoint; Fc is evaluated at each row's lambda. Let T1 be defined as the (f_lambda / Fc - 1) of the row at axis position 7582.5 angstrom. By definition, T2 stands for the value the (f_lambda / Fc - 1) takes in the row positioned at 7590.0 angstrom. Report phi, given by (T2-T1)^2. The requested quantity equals 0.002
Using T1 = 0.06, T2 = 0.02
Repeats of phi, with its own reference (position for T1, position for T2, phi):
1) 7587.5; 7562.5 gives 0.001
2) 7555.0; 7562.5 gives 0.000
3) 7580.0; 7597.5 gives 0.009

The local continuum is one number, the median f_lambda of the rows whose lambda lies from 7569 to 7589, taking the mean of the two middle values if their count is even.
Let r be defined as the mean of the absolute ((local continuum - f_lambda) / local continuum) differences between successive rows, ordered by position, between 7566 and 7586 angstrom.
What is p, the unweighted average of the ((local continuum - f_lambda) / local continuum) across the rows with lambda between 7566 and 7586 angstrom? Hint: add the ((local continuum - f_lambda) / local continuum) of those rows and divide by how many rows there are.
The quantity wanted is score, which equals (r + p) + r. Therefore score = 0.056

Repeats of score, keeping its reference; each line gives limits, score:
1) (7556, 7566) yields 0.122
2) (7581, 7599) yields 0.092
